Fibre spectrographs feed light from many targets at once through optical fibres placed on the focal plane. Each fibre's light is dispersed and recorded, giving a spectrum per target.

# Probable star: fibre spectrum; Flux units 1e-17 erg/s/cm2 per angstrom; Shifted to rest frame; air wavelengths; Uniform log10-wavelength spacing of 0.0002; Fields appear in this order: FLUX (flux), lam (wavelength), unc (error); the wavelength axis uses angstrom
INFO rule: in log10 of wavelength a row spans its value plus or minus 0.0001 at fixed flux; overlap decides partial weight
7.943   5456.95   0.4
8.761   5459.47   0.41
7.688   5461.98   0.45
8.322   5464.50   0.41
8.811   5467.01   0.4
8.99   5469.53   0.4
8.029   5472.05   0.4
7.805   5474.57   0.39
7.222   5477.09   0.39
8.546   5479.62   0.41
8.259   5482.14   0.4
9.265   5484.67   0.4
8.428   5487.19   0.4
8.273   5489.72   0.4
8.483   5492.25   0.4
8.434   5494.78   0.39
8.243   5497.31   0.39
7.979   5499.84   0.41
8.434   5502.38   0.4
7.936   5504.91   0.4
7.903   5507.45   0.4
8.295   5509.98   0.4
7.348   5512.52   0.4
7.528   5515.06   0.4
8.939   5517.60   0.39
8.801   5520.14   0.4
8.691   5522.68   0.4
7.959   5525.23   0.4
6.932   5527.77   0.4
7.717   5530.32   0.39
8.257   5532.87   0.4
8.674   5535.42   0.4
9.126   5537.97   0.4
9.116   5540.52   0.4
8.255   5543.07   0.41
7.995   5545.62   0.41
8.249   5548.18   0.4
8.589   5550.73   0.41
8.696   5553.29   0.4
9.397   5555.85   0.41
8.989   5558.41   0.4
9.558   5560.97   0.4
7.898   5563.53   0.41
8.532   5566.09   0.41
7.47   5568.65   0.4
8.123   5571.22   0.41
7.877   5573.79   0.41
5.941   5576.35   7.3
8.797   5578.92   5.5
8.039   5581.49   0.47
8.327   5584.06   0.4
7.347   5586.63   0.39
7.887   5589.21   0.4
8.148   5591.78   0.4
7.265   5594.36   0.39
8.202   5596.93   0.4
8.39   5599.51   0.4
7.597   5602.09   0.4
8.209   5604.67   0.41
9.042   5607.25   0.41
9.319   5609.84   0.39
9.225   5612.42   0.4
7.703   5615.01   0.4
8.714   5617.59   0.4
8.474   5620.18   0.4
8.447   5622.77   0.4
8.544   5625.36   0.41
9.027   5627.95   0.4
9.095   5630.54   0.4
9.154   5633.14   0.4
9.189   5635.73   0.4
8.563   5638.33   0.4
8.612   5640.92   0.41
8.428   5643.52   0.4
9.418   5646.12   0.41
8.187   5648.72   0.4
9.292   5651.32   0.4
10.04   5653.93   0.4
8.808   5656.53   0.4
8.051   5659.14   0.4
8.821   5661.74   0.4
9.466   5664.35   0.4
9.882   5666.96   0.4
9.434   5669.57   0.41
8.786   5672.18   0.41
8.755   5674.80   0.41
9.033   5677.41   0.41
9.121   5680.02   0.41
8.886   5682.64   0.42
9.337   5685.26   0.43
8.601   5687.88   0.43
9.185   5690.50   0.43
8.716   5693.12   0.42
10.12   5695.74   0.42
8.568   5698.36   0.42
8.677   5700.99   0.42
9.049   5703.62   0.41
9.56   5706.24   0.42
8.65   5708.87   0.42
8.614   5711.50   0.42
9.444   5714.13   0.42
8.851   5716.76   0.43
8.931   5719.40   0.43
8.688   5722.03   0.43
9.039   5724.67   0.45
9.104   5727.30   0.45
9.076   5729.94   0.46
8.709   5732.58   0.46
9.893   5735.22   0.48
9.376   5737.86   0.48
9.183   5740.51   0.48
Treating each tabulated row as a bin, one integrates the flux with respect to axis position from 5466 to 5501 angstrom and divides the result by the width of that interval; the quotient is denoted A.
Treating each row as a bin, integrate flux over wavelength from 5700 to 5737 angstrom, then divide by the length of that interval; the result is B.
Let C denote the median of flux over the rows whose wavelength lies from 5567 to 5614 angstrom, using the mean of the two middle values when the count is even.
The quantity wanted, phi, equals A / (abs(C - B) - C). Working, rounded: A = 8.34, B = 9.03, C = 8.1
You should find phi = -1.151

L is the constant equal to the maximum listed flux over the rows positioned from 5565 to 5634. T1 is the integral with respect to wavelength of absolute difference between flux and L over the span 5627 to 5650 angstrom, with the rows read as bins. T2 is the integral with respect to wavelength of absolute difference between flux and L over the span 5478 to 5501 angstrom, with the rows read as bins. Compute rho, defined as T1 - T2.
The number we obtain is -9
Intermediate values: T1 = 11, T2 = 20.7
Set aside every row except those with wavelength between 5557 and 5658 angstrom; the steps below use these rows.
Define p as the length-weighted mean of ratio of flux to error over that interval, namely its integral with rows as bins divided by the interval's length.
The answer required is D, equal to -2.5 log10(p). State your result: -3.26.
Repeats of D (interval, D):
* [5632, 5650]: -3.35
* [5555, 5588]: -3.10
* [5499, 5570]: -3.29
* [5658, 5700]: -3.35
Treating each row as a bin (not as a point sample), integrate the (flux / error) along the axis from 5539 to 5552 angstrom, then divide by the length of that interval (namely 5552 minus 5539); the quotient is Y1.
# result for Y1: 20.8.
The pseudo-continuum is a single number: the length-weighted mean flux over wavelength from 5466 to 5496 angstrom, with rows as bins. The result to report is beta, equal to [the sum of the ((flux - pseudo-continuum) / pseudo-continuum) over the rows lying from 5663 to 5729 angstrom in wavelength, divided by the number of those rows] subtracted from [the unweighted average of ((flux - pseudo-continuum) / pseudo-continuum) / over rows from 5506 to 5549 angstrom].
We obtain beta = -0.10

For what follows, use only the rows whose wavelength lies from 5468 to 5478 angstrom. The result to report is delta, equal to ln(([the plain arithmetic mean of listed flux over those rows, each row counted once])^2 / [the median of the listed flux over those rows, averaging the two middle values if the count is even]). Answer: 2.09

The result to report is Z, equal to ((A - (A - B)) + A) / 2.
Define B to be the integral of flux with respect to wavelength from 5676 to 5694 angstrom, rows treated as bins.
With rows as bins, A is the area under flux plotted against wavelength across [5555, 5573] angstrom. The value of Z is 158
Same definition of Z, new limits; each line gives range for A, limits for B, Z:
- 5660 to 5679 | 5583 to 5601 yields 158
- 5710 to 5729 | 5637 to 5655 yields 165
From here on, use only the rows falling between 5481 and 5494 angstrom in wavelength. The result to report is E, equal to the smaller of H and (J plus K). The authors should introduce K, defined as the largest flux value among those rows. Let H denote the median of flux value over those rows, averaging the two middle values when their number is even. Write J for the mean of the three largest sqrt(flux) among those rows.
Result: 8.43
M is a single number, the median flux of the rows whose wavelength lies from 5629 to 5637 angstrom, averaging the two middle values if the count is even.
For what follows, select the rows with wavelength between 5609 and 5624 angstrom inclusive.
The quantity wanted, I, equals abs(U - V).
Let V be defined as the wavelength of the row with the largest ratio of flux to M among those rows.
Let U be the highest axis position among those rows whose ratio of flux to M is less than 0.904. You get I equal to 5.2 angstrom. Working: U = 5615.01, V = 5609.84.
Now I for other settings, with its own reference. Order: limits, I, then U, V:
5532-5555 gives 10.2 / 5548.18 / 5537.97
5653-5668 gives 5.2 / 5659.14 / 5653.93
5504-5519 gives 2.5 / 5515.06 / 5517.60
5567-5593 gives 12.9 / 5591.78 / 5578.92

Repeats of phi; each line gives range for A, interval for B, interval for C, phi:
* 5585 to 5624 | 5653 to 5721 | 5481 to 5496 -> -1.058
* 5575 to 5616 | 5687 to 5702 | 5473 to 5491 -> -1.072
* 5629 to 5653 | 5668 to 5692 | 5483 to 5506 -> -1.136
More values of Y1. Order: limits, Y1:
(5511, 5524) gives 20.8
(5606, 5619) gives 22.0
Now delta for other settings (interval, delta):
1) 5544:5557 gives 2.15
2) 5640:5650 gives 2.18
